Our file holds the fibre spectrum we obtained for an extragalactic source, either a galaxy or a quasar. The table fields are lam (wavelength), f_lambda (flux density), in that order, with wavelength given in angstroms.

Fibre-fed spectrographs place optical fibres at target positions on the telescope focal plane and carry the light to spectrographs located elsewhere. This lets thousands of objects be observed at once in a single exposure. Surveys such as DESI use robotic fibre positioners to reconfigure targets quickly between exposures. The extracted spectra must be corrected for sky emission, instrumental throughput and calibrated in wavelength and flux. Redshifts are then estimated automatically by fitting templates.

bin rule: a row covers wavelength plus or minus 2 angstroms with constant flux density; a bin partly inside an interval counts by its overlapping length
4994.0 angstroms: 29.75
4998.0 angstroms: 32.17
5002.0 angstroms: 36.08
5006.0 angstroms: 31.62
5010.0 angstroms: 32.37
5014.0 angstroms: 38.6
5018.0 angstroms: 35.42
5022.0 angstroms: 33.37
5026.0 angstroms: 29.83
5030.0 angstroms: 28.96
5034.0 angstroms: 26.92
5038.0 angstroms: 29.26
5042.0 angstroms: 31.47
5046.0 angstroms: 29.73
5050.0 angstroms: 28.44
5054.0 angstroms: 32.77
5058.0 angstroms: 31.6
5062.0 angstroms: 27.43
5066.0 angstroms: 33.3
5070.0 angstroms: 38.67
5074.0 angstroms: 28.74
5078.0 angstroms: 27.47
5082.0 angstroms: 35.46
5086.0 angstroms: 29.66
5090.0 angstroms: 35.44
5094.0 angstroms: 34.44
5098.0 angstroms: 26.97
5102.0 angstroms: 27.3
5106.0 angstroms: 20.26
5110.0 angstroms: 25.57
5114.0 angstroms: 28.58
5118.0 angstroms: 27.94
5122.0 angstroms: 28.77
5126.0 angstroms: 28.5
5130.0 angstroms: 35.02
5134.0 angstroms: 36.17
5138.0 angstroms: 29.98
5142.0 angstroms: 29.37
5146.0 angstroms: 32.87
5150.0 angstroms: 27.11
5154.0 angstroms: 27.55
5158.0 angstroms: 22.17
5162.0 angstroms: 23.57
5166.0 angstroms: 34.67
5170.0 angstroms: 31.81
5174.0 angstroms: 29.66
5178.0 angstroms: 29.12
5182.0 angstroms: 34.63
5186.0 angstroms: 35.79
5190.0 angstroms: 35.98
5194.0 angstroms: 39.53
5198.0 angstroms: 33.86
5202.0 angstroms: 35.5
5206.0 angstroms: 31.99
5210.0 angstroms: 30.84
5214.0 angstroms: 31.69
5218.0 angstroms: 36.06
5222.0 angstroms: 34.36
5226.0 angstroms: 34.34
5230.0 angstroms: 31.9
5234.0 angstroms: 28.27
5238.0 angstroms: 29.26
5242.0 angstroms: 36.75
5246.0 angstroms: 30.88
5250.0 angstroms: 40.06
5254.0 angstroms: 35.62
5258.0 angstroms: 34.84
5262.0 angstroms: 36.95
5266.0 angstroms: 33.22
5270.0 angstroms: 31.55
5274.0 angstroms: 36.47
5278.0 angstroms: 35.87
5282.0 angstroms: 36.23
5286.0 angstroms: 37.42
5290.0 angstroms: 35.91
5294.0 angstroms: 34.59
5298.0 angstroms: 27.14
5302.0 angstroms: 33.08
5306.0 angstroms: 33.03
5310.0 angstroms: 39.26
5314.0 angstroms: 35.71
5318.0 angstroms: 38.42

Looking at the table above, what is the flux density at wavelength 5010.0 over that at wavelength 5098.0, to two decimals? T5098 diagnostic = 1.20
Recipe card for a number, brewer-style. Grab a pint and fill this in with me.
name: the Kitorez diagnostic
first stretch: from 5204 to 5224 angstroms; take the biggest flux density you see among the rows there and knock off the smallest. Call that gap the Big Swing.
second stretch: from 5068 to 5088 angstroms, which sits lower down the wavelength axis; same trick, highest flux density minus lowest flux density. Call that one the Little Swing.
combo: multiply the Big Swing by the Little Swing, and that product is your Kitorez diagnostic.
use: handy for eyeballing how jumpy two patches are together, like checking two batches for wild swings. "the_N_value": 58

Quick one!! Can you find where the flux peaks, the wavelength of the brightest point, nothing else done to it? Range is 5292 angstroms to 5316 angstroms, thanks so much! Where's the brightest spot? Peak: 5310.0 angstroms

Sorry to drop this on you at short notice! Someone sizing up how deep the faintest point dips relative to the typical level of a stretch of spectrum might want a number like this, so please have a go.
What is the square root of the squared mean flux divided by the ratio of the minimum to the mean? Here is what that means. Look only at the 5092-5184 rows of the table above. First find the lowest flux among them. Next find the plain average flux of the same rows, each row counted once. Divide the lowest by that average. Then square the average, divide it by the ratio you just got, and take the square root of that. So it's 35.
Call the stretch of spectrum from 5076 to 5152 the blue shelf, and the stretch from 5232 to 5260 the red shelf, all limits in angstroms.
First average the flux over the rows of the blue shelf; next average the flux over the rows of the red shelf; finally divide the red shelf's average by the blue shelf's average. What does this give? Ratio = 1.13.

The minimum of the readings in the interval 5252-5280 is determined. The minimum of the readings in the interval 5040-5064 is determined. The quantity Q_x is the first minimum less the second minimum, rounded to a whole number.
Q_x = 4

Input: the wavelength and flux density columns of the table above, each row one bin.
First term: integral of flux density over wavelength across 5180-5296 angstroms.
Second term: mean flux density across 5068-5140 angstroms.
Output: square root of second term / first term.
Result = 0.087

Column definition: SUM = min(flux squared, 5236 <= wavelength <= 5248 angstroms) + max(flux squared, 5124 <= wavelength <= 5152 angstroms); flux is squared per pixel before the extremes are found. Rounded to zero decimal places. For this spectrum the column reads 2164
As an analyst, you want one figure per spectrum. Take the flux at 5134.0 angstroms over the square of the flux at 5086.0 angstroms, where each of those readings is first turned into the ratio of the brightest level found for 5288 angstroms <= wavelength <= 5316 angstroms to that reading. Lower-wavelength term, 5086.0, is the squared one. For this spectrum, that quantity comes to 0.6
